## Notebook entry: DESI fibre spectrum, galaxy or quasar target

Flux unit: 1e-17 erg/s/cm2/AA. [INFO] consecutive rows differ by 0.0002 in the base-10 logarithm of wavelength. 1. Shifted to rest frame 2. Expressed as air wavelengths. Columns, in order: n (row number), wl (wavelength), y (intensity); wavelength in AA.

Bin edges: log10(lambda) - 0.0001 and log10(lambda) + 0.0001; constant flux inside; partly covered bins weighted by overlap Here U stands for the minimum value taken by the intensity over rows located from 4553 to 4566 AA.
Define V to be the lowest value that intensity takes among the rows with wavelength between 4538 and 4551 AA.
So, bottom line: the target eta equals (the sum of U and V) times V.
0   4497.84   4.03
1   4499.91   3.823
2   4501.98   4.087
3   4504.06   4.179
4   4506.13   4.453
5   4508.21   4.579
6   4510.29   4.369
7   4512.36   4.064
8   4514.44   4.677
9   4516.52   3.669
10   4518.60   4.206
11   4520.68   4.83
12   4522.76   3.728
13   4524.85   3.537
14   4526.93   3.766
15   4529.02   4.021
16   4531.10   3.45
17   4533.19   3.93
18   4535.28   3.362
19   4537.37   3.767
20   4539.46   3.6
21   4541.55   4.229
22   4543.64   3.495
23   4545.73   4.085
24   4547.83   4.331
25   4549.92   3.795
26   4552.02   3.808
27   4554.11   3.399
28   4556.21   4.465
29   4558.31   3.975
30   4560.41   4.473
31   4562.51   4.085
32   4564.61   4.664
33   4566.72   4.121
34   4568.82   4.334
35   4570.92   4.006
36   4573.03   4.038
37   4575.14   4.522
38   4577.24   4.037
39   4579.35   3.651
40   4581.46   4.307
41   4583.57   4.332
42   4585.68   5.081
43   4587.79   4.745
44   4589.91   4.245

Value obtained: 24.1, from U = 3.399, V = 3.495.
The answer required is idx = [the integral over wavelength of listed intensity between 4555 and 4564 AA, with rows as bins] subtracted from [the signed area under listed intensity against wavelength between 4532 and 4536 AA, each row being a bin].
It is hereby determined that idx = -24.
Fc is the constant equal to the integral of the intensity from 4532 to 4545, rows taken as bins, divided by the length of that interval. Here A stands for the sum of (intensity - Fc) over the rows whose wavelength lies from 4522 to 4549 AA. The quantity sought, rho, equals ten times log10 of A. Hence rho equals -1.4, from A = 0.7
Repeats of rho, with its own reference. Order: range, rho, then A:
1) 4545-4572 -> 7.0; 5.0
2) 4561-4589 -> 8.7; 7.4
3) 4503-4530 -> 7.4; 5.5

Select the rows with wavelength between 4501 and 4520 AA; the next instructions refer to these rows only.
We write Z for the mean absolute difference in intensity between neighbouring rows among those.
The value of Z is 0.40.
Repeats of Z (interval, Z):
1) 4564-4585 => 0.35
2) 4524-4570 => 0.46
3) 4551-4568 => 0.57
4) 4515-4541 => 0.47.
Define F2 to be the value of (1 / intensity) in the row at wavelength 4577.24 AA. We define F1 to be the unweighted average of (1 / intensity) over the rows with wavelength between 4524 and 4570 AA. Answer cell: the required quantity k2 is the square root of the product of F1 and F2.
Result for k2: 0.252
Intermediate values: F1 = 0.256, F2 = 0.248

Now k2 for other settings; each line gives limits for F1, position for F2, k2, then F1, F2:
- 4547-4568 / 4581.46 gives 0.239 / 0.245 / 0.232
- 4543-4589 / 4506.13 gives 0.233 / 0.242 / 0.225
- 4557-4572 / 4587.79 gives 0.223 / 0.237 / 0.211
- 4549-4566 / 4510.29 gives 0.238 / 0.247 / 0.229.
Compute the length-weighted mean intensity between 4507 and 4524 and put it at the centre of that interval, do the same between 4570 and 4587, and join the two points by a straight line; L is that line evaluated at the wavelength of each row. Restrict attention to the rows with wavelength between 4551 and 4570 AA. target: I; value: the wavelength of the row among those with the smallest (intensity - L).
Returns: 4554.11 AA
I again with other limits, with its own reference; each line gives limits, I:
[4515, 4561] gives 4535.28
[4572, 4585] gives 4579.35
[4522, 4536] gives 4535.28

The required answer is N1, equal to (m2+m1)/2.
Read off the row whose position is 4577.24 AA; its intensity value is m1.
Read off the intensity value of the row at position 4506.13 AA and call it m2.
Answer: 4.2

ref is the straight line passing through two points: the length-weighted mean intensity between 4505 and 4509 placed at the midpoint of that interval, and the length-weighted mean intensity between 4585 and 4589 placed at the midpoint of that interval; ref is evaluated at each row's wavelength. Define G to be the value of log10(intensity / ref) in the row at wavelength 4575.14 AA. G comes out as -0.027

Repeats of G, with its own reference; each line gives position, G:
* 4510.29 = -0.015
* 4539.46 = -0.111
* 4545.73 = -0.059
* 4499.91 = -0.068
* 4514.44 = 0.013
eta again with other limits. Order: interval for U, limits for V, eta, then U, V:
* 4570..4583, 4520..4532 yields 24.5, 3.651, 3.45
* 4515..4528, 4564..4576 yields 30.2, 3.537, 4.006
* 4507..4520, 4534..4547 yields 23.6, 3.669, 3.362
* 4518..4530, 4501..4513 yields 30.9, 3.537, 4.064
